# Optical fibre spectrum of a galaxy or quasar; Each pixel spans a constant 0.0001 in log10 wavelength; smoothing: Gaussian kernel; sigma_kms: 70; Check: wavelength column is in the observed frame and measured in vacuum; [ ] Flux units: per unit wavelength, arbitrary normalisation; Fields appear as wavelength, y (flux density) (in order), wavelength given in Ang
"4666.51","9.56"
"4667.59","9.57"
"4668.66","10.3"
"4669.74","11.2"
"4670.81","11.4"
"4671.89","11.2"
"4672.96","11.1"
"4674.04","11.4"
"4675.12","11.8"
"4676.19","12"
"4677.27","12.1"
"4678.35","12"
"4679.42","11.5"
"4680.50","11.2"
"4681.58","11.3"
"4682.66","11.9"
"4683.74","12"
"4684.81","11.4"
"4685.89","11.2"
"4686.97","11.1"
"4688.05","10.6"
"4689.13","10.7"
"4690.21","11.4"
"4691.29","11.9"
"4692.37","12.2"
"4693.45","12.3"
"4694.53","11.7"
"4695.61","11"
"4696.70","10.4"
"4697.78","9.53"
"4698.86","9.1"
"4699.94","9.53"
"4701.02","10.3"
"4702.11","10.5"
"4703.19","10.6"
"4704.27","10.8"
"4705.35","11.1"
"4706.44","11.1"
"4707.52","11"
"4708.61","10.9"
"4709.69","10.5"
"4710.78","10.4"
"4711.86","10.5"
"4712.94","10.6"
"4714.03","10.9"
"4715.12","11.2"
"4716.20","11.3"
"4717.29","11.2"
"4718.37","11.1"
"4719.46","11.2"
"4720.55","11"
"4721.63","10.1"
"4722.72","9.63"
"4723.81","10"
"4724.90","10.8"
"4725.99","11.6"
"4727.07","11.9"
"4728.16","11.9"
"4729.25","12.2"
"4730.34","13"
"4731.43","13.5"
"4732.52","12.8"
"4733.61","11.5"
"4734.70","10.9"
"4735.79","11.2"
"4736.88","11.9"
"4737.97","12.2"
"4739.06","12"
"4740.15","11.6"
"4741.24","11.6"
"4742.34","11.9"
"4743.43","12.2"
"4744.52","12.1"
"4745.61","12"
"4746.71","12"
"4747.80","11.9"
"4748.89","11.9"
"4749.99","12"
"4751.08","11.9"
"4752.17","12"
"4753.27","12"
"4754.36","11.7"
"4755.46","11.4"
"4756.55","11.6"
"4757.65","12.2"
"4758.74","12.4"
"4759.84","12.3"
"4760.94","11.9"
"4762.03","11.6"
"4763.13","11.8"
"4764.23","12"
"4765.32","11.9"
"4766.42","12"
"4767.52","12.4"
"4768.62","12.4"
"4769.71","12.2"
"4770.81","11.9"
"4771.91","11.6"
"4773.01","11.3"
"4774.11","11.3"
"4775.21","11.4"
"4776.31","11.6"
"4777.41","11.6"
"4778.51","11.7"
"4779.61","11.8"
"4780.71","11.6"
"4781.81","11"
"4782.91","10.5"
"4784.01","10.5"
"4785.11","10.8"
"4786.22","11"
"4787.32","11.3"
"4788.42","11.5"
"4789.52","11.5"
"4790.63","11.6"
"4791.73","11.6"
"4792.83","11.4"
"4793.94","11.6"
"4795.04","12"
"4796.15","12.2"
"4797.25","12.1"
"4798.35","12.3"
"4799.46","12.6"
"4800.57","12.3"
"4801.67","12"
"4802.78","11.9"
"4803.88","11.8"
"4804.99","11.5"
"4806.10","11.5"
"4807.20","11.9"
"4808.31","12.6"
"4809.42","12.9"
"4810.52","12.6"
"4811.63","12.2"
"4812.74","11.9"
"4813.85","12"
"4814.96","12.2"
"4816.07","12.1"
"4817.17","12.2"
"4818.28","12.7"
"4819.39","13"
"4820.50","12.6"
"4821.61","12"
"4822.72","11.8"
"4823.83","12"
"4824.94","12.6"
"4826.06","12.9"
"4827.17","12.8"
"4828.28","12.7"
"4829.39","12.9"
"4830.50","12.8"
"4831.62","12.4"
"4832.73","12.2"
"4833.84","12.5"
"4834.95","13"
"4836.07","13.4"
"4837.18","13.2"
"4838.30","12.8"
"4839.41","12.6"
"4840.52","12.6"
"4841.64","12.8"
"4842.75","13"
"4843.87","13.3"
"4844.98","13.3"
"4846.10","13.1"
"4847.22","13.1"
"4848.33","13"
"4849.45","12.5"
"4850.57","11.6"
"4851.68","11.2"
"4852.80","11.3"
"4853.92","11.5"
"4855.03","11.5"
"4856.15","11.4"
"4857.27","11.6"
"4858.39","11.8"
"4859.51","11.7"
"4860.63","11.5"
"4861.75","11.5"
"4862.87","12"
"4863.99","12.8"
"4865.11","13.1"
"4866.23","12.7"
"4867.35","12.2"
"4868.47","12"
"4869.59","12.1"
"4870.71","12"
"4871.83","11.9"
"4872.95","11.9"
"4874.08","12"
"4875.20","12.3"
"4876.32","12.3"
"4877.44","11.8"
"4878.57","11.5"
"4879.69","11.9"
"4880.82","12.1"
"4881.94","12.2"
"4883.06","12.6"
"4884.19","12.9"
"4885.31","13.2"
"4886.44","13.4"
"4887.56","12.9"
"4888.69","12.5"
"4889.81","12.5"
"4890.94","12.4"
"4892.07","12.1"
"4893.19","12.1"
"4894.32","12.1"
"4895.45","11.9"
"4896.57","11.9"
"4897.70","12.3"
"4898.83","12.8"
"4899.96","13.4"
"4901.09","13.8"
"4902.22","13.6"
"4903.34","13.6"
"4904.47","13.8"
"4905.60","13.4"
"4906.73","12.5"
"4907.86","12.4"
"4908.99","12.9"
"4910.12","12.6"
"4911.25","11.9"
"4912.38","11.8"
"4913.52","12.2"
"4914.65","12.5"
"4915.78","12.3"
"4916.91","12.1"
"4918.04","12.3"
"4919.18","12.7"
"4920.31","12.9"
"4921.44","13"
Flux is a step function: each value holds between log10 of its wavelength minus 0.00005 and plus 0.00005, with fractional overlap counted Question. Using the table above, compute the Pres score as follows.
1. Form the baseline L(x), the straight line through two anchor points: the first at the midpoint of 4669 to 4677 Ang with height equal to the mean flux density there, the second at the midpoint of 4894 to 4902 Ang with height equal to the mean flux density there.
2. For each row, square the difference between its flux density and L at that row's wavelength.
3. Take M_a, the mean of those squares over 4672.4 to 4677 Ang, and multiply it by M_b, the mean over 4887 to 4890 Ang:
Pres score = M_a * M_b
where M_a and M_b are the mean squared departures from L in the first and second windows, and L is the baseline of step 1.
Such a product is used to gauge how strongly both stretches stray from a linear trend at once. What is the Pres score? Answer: 0.01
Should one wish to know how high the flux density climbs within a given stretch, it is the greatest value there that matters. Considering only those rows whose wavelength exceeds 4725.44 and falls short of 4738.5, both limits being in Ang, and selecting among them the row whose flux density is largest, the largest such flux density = 13.5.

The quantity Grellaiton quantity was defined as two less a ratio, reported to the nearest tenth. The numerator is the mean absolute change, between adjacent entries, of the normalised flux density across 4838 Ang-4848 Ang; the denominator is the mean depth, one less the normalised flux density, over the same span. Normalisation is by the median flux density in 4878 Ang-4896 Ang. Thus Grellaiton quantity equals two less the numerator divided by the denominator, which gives 2.2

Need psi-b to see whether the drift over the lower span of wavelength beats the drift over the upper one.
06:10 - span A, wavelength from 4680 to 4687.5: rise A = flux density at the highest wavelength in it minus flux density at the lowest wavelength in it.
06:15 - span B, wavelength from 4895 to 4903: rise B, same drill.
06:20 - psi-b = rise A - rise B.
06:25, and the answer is -1.8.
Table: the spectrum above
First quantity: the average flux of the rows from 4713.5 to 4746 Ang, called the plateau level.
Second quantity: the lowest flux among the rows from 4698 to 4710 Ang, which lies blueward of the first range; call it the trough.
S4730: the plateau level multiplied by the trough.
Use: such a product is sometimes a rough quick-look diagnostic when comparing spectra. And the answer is 105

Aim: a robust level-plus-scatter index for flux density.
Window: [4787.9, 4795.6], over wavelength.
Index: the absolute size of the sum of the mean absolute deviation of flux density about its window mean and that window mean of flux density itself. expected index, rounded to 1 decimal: 11.7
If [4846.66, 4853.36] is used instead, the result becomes 12.9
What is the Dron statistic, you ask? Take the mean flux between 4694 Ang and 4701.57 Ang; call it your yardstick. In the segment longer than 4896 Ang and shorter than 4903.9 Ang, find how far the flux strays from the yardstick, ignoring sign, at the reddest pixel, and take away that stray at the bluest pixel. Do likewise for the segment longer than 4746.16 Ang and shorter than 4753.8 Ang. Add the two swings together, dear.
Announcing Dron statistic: 1.7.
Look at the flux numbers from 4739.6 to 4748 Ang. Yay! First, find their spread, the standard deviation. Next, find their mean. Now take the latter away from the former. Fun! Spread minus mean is -11.7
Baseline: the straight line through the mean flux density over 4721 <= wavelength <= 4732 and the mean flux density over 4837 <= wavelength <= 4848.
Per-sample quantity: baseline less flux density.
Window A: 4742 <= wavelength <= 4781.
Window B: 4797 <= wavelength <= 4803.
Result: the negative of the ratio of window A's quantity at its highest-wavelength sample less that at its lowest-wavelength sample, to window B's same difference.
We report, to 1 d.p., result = -2.9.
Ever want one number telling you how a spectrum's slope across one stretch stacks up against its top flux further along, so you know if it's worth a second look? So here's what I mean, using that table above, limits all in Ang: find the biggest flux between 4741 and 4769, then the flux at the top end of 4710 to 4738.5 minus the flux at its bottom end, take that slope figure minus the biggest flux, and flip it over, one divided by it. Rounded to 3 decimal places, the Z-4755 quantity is -0.094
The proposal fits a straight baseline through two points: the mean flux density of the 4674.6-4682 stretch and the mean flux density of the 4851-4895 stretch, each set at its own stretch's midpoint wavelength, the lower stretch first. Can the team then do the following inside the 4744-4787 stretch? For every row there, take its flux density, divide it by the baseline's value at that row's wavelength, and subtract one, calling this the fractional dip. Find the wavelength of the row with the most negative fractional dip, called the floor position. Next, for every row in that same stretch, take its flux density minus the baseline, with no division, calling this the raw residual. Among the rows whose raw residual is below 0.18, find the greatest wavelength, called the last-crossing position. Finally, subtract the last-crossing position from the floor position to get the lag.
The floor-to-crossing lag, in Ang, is -2.2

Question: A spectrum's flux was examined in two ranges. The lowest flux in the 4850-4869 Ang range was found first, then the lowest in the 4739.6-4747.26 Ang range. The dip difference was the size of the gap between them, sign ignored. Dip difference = 0.4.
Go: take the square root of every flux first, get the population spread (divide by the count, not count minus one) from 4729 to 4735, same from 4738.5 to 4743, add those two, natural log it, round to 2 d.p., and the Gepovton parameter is -1.87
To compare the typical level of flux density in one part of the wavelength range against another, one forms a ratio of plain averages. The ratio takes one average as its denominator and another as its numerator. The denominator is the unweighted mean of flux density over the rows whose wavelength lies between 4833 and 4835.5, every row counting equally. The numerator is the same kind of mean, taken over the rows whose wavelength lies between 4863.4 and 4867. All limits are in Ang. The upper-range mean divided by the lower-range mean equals 1.01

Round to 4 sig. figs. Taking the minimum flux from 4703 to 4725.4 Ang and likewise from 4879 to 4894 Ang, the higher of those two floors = 11.90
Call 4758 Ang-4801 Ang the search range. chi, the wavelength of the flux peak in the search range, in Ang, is 4799.46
